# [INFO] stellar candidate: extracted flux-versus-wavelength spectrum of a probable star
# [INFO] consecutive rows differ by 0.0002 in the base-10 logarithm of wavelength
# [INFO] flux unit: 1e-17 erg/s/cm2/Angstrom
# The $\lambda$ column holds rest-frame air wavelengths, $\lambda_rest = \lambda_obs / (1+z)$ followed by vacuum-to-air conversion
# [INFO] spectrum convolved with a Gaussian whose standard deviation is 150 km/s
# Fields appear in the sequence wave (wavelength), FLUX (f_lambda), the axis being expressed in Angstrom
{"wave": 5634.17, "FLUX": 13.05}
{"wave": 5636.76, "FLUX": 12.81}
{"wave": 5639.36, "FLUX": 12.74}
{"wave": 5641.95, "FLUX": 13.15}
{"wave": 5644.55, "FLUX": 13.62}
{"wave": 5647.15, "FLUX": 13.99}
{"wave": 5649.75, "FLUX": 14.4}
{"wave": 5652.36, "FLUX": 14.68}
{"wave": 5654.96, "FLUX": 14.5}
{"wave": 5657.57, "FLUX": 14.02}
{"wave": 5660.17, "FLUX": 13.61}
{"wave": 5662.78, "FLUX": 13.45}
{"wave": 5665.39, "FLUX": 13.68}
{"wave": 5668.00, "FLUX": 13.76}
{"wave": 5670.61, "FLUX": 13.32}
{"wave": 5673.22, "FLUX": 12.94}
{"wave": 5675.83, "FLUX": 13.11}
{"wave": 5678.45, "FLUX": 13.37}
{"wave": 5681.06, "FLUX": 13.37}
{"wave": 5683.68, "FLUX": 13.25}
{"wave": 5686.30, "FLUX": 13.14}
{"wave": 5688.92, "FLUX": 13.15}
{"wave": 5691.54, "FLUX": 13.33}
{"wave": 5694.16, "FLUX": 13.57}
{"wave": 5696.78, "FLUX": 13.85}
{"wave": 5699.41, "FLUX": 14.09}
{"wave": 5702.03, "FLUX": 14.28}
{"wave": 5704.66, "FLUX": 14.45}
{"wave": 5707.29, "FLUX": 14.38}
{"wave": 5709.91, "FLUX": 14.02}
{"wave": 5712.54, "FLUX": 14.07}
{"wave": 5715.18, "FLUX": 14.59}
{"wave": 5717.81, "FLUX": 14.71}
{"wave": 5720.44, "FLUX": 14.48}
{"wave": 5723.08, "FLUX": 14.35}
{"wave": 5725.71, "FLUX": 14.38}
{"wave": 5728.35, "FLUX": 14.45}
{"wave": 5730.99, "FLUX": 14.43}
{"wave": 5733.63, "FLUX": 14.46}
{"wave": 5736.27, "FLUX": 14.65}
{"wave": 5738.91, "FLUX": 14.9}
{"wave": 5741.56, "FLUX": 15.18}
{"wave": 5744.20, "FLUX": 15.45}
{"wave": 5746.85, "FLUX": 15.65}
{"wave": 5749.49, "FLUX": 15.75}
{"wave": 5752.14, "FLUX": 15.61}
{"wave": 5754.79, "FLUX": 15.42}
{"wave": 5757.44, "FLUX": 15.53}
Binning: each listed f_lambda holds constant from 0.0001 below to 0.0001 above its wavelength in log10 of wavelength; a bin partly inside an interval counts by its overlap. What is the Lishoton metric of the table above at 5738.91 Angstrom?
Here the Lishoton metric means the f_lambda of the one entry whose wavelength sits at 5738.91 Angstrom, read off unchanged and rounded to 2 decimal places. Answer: 14.90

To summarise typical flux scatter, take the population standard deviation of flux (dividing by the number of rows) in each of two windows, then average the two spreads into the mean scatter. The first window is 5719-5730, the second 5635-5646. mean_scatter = 0.200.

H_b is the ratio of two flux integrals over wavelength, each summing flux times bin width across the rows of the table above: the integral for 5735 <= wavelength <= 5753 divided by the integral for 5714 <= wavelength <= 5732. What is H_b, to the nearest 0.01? 1.06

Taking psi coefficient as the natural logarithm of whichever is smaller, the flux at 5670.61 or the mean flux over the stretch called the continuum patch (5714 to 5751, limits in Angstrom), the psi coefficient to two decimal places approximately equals 2.59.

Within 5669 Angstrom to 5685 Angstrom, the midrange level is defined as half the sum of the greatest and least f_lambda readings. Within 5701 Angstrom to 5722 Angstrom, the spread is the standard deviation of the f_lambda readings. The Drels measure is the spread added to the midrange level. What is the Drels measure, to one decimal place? 13.4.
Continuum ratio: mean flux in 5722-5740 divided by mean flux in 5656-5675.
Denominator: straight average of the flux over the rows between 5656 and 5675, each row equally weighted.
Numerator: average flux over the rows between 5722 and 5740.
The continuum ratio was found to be 1.072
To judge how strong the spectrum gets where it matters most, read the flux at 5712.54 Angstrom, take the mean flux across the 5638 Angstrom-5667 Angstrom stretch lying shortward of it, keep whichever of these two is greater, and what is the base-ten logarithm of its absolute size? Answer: 1.15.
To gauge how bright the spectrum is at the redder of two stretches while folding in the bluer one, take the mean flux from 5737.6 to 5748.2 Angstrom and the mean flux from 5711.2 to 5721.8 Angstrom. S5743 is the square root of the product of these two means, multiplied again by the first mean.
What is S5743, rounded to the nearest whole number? 227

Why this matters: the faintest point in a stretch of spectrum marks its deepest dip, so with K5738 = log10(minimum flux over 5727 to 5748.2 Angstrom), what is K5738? 1.16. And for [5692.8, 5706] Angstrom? 1.13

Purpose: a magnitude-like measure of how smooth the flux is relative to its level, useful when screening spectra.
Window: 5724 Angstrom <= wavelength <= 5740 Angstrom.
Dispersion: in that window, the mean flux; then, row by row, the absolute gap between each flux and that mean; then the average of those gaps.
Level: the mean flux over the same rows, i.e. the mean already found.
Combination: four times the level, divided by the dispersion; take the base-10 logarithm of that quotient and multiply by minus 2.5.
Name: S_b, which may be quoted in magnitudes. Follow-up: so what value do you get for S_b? -6.45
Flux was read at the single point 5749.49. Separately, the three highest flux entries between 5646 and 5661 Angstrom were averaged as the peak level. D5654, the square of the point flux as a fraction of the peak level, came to 1.18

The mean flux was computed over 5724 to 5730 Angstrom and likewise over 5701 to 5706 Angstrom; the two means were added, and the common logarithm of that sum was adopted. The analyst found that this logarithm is 1.46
